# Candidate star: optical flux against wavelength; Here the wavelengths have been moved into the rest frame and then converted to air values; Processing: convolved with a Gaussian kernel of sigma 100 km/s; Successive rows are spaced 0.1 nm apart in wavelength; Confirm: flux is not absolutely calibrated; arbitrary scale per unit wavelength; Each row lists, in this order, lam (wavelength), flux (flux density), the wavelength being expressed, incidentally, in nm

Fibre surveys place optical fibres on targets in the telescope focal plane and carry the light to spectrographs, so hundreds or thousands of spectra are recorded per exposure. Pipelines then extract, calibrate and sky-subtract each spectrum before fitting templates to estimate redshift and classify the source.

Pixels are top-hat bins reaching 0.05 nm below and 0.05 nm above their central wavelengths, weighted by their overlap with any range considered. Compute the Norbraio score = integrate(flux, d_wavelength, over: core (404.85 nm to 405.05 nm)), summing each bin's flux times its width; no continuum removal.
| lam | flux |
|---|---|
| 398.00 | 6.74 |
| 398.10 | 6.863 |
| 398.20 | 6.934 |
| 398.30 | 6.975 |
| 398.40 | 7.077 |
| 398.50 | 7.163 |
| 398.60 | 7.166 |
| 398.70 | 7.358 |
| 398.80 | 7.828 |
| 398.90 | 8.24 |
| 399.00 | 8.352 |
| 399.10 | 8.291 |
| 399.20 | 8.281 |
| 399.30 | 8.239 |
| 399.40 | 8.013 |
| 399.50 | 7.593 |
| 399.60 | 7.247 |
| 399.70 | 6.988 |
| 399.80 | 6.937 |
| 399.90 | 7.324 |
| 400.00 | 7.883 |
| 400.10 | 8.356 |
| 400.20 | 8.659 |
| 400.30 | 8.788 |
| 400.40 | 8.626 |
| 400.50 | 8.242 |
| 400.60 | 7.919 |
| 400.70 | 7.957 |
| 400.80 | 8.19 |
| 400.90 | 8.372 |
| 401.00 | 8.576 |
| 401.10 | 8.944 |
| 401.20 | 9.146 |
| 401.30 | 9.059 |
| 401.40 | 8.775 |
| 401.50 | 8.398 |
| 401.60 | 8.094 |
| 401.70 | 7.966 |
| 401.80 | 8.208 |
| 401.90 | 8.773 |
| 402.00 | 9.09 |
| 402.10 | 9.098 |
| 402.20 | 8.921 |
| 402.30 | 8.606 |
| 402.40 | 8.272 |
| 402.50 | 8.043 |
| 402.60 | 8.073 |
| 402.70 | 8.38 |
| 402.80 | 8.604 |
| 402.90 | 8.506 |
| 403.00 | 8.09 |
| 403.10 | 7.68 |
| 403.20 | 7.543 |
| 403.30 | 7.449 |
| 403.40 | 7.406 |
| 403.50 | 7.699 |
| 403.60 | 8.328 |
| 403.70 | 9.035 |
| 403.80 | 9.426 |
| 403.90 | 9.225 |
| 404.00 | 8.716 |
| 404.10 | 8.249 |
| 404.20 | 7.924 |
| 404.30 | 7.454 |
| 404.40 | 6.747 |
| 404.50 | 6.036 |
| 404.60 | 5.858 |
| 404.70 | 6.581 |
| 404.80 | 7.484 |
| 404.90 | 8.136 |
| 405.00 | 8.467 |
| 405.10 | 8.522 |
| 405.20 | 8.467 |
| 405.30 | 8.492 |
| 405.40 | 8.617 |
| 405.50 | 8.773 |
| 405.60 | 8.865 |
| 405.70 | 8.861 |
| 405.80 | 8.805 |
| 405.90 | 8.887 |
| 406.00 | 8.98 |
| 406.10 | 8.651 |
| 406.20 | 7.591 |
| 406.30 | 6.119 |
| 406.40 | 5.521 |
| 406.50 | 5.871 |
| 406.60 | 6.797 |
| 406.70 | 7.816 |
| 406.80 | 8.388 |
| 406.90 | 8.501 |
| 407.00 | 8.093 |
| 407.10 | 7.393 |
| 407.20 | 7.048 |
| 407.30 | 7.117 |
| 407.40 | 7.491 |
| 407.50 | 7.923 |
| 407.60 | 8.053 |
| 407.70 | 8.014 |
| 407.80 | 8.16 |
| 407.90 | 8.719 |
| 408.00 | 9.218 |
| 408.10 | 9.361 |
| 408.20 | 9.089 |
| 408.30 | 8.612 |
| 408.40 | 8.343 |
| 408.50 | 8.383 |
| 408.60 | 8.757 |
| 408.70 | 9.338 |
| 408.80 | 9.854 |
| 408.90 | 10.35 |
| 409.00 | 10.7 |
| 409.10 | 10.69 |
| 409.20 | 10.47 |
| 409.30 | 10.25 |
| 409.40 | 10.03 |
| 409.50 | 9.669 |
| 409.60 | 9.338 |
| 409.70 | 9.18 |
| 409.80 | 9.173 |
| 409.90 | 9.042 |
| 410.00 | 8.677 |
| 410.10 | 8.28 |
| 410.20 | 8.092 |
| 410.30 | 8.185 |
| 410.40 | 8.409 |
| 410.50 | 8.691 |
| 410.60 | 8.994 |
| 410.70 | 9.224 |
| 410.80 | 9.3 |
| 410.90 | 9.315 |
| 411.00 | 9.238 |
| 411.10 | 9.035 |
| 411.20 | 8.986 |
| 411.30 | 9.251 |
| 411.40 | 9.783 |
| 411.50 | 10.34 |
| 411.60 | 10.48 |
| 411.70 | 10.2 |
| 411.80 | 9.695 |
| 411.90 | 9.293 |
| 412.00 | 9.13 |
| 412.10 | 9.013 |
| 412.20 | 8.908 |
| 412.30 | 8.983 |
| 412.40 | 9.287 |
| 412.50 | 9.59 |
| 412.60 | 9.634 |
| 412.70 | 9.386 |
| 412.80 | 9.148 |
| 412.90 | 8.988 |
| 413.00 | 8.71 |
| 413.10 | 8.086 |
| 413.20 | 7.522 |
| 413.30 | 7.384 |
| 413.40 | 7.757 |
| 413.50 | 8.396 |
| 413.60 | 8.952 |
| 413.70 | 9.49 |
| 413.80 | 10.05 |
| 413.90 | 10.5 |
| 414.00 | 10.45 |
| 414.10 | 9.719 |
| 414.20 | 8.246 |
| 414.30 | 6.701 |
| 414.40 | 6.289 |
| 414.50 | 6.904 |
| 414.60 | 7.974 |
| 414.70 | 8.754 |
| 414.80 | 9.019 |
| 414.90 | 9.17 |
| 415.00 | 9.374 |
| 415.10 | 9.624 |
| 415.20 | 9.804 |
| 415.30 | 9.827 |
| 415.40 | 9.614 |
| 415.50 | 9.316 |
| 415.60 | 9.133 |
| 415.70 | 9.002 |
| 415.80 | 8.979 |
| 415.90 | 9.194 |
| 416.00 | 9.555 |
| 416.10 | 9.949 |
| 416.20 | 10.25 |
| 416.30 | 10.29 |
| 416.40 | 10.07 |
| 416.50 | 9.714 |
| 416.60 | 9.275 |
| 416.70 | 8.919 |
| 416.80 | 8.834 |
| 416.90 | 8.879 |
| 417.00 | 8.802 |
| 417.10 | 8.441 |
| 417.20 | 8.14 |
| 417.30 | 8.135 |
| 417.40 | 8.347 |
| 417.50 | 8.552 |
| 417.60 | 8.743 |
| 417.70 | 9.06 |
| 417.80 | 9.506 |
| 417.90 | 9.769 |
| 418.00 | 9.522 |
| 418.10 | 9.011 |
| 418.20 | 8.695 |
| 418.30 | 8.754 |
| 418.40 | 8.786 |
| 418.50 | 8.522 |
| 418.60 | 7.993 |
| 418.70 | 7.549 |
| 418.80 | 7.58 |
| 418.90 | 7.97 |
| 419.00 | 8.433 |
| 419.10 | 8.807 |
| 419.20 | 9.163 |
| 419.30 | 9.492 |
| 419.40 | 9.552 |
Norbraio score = 1.7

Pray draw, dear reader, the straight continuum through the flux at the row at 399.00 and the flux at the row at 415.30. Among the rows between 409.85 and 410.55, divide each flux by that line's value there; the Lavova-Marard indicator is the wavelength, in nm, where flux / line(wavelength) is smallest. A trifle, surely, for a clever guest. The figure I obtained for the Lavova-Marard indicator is 410.20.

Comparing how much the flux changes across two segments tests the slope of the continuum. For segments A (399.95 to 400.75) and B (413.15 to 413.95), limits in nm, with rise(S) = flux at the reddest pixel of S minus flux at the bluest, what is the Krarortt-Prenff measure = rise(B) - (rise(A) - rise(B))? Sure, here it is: 5.9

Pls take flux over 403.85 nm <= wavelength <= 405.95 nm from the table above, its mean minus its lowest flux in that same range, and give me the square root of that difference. 1.48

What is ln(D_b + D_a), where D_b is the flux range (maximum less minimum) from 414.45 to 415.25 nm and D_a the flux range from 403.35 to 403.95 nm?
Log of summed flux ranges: 1.6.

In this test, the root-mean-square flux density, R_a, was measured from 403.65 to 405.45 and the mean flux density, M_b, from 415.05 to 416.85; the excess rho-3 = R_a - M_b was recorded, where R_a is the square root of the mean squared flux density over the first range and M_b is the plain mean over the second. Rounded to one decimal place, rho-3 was -1.5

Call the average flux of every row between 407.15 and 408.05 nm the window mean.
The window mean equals 8.0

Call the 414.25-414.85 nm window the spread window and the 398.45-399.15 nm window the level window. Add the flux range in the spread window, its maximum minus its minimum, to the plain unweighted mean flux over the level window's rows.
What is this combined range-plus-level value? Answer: 10.5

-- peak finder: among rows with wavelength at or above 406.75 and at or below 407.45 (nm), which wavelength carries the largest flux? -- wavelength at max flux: 406.90 nm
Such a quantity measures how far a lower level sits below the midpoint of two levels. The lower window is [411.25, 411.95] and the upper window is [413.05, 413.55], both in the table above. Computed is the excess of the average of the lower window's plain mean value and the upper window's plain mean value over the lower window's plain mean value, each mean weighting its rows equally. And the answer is -1.0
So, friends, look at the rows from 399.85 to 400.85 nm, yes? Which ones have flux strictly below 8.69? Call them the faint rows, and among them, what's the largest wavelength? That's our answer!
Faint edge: 400.80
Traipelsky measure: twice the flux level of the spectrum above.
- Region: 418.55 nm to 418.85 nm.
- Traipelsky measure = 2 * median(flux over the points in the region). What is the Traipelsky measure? 15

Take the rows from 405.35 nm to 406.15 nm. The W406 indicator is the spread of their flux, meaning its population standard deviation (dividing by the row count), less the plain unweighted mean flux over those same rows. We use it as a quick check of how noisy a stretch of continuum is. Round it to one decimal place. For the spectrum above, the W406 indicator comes -8.7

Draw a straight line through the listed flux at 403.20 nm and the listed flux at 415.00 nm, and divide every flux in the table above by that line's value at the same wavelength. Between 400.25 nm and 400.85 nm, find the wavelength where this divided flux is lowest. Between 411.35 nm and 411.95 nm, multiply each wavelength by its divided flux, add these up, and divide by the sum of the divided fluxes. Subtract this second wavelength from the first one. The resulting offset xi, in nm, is -11.05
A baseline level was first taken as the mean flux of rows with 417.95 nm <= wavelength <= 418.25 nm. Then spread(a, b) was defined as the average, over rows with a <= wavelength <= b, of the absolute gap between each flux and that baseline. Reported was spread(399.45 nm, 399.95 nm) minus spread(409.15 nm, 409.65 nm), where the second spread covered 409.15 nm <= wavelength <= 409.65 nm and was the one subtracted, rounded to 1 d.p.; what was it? 1.0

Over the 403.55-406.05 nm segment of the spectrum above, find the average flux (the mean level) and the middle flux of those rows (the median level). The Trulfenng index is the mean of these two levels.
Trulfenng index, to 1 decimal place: 8.3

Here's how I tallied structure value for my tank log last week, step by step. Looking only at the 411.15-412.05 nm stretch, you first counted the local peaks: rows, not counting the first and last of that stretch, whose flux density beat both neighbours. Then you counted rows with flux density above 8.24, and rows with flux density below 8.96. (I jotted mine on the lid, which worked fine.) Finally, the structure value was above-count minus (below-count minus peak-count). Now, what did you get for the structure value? 10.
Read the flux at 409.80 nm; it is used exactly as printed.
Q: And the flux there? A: 9.173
